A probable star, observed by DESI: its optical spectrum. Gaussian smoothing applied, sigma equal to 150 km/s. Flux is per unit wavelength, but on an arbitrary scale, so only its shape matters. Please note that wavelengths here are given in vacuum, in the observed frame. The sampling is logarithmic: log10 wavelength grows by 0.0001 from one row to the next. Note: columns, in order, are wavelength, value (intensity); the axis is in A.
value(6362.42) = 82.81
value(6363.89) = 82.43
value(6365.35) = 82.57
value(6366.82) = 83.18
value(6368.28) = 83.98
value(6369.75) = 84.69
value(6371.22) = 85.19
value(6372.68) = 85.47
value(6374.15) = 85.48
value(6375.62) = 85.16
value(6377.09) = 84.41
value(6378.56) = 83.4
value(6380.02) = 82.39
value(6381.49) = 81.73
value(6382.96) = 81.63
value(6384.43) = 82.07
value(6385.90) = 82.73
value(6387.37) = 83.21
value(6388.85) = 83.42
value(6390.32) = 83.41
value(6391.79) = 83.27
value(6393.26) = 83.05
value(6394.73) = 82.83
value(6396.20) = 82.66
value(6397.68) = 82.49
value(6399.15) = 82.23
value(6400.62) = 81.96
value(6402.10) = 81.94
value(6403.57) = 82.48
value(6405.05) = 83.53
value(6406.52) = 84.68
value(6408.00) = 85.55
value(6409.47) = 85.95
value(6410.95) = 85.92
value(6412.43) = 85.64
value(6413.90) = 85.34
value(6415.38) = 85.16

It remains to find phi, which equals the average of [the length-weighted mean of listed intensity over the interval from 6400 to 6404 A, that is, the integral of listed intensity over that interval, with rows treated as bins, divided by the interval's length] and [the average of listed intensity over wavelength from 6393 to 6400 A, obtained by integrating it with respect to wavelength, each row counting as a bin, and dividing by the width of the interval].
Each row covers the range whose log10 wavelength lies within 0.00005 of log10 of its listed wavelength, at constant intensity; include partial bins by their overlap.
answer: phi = 82.4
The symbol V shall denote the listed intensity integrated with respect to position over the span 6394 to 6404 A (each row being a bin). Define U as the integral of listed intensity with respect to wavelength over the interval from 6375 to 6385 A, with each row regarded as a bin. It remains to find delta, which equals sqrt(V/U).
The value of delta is 1.00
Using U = 830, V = 824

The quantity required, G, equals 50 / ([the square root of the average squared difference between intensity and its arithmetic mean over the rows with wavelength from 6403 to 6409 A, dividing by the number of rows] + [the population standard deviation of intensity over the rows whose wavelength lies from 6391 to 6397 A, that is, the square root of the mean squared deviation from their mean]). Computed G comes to 36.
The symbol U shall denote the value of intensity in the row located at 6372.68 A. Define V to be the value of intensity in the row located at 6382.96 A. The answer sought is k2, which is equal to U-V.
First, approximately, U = 85.47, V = 81.63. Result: 3.8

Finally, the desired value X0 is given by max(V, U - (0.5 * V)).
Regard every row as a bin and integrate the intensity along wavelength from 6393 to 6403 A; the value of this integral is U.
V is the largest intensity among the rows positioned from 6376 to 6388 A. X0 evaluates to 782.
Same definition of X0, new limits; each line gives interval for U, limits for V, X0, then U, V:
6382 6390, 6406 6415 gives 617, 660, 85.95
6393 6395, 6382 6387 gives 125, 166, 82.73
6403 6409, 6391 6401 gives 464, 505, 83.27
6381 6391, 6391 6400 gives 784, 826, 83.27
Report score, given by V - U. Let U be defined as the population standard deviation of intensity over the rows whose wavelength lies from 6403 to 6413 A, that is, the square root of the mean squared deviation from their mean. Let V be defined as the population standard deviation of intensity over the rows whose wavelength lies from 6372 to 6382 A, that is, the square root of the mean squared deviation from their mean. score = 0.2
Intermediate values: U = 1.2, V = 1.4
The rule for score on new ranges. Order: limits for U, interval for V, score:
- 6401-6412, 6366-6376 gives -0.7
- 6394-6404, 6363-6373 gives 0.8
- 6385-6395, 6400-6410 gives 1.3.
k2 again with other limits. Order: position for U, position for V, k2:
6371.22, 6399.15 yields 3.0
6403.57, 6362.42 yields -0.3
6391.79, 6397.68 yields 0.8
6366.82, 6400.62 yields 1.2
